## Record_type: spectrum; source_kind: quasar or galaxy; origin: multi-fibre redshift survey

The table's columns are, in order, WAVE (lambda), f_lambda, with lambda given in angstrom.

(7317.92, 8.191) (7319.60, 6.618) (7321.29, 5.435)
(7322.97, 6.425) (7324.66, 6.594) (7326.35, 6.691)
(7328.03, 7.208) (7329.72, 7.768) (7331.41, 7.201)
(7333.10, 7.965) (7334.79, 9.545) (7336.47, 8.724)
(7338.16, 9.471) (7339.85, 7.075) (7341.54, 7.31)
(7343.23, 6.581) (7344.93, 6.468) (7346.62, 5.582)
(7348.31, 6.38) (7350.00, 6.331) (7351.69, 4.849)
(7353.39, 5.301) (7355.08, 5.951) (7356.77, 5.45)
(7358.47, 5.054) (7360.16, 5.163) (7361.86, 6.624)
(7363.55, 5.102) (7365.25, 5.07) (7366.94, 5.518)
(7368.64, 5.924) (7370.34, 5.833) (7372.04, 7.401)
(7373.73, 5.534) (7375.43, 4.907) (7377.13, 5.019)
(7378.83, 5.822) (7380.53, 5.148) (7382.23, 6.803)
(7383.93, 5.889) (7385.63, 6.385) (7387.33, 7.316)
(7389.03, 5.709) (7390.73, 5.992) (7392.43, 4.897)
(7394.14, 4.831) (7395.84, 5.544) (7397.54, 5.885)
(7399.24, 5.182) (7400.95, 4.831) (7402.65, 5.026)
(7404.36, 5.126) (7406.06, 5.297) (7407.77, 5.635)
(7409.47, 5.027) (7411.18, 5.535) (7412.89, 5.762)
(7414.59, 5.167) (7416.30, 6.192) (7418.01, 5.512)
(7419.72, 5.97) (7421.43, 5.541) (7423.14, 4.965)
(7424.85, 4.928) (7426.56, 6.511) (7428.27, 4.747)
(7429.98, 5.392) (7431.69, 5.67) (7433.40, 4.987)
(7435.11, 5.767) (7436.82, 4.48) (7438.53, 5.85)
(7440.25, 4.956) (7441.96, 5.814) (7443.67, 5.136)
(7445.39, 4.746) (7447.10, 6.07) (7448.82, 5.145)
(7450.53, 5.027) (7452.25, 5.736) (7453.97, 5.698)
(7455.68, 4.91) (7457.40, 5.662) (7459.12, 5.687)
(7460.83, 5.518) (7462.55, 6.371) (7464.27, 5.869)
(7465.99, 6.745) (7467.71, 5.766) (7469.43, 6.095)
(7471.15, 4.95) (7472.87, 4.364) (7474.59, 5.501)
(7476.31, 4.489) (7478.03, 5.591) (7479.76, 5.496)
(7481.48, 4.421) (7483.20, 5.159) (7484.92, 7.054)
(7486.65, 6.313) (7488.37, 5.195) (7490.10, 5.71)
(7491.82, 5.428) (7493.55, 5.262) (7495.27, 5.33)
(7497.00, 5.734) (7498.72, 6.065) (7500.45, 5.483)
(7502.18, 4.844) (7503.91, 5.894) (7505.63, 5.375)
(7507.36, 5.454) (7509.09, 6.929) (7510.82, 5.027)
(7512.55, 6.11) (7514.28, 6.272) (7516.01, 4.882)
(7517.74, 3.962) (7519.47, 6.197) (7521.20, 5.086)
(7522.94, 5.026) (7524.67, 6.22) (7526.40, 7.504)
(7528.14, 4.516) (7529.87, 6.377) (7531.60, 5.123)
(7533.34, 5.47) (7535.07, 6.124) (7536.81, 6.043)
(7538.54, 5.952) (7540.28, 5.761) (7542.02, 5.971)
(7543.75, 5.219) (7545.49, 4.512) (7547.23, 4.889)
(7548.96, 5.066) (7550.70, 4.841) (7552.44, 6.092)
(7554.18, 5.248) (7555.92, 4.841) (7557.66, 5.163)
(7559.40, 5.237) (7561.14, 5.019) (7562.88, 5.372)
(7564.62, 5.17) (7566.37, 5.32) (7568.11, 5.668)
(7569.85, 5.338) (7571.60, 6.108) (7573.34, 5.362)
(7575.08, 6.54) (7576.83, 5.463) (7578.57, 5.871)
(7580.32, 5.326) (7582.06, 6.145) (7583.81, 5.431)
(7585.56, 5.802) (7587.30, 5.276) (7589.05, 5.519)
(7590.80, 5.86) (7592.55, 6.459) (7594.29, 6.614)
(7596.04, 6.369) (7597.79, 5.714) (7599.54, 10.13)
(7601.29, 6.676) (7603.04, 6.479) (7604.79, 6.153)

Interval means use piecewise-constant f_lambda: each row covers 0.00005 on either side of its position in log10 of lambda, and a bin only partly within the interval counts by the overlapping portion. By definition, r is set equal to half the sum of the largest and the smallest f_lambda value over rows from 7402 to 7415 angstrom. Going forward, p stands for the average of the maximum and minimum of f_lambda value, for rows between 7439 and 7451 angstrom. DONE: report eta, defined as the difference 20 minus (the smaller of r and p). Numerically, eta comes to 14.6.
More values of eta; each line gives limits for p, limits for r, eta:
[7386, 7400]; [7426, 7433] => 14.4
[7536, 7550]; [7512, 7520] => 14.9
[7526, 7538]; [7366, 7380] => 14.0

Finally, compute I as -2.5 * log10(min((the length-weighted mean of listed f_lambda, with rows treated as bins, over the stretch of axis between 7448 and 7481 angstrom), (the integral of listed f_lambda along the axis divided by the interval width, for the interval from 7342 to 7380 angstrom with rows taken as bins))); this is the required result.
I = -1.85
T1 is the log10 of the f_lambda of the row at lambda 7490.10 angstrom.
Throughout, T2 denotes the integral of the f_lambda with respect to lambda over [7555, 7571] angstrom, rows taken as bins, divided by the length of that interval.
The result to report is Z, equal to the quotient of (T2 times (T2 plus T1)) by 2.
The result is 15.8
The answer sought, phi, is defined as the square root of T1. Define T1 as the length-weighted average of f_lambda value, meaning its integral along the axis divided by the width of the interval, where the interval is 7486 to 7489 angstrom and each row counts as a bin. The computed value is 2.40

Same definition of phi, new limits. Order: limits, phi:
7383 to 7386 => 2.47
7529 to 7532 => 2.42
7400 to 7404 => 2.22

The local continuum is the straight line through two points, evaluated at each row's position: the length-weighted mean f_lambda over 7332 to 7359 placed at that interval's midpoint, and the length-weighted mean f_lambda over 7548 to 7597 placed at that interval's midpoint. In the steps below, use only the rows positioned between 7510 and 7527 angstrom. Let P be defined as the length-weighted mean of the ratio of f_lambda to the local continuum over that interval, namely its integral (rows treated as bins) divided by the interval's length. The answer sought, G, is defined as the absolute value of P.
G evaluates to 0.95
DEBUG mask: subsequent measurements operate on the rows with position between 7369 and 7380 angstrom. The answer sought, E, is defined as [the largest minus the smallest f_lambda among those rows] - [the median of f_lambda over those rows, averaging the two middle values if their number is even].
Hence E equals -3.2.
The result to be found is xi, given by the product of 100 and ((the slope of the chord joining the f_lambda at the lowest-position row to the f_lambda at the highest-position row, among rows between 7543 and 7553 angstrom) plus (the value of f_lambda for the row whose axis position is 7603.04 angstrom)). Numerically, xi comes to 658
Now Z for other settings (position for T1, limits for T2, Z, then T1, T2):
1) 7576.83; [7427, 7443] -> 16.2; 0.74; 5.33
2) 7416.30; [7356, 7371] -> 17.4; 0.79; 5.52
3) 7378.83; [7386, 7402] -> 17.8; 0.77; 5.60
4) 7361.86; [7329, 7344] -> 35.0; 0.82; 7.97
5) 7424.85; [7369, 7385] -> 19.0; 0.69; 5.83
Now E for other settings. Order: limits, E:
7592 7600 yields -2.0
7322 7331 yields -5.3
